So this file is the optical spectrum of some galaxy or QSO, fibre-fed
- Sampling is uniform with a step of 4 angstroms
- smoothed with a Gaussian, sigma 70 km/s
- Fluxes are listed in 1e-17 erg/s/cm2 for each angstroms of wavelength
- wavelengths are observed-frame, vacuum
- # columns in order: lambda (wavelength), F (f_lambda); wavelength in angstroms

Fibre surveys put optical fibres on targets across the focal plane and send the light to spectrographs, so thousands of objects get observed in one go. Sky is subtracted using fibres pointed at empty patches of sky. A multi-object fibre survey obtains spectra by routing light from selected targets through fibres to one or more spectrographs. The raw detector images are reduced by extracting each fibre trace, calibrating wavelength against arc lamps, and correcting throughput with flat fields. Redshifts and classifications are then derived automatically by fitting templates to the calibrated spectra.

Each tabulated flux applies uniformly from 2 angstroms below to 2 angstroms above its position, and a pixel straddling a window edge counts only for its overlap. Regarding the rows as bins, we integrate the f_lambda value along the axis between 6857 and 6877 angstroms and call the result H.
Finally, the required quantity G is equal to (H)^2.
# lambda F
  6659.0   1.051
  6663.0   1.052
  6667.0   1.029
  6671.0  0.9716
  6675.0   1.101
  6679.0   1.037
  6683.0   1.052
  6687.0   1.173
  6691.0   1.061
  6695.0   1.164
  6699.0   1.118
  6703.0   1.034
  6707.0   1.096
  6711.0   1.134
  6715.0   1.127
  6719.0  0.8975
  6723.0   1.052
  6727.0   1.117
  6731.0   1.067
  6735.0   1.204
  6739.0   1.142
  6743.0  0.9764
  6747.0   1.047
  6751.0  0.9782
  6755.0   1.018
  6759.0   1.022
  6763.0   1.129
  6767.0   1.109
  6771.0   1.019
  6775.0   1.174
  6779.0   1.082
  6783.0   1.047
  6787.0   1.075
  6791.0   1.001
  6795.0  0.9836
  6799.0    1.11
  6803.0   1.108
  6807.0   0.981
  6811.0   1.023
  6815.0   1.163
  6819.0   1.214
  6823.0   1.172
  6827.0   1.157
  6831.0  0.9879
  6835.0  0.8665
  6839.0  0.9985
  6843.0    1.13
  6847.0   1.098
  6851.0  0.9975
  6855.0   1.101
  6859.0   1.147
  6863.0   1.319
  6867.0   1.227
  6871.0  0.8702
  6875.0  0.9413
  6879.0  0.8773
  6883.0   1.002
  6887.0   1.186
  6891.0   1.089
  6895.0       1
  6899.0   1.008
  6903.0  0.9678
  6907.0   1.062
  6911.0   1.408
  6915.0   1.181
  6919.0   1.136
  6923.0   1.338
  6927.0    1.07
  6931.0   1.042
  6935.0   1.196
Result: 485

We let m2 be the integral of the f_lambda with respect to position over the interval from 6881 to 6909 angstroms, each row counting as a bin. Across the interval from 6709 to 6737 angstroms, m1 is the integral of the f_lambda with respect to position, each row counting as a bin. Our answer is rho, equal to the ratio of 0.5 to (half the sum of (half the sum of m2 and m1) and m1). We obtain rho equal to 0.0166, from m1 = 30.39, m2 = 29.3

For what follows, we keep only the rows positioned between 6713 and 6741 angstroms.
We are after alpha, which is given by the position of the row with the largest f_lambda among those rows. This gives 6735.0 angstroms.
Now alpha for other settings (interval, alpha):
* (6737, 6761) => 6739.0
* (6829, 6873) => 6863.0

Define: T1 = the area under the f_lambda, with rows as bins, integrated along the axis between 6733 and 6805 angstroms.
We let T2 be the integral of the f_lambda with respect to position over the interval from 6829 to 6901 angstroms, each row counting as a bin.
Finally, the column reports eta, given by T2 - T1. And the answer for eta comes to -1.5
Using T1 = 76.9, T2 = 75.4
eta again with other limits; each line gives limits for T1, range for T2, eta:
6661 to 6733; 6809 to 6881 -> 0.0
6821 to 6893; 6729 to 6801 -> 0.1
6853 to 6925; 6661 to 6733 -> -2.3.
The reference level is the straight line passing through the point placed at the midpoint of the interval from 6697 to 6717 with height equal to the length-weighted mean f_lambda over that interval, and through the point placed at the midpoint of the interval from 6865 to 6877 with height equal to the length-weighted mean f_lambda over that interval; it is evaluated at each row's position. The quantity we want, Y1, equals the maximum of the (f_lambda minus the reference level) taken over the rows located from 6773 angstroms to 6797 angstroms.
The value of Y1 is 0.11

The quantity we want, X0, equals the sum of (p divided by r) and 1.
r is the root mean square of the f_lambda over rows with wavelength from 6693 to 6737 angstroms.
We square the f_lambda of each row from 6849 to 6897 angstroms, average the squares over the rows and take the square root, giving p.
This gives 1.98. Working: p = 1.07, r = 1.09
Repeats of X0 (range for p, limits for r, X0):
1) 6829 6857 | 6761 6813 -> 1.97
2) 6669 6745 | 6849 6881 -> 2.01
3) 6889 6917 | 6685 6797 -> 2.03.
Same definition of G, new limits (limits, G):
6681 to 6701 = 496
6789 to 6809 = 430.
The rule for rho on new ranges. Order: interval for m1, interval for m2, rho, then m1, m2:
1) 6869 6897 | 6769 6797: 0.0177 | 27.86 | 29.5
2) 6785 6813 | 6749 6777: 0.0171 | 29.13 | 29.8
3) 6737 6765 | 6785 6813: 0.0171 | 29.25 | 29.1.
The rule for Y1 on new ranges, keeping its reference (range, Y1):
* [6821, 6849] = 0.13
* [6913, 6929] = 0.35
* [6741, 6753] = -0.03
